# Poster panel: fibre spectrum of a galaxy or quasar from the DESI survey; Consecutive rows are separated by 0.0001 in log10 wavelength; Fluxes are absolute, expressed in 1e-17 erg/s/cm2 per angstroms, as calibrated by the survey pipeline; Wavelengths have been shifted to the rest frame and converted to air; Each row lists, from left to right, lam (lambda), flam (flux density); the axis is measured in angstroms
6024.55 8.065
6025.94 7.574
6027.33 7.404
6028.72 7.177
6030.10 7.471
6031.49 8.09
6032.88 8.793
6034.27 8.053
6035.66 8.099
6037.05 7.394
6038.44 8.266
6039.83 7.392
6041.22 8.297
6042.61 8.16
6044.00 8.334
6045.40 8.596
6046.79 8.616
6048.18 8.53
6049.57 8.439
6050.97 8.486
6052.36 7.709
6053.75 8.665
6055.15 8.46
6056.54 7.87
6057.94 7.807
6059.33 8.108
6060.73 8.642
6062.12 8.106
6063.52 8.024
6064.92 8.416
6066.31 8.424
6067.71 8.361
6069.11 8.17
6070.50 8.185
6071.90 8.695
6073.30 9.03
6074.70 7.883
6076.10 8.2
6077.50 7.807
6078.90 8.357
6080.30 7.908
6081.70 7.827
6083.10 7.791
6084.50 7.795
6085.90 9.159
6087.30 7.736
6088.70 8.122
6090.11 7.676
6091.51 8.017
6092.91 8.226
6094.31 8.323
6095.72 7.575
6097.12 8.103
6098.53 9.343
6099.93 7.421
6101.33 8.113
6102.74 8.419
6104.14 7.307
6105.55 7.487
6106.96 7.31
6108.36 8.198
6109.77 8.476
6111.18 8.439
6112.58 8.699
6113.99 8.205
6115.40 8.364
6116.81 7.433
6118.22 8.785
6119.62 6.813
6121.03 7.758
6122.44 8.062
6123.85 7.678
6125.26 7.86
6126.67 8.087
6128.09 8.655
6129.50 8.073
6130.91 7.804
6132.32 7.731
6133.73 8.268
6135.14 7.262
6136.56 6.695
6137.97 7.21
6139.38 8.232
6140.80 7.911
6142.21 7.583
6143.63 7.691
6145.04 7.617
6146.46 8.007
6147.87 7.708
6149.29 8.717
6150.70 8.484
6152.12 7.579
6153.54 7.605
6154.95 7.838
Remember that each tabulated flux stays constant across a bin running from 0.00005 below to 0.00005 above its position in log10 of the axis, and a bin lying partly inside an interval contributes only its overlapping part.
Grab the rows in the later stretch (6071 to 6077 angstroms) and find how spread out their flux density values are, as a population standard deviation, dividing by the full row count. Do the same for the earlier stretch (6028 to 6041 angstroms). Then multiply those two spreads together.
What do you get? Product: 0.22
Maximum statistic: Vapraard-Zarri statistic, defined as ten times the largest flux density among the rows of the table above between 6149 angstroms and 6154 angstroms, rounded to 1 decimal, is 87.2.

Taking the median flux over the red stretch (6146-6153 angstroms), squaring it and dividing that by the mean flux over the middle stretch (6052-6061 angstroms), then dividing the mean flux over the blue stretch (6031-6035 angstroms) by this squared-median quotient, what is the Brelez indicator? 1.06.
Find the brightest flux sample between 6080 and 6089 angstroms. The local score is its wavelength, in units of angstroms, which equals 6085.90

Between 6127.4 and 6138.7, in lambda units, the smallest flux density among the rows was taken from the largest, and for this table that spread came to 2.0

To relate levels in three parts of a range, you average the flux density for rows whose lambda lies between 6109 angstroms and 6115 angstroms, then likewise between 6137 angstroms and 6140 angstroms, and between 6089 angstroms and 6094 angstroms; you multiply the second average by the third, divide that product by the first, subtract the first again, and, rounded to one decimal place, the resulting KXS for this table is -1.2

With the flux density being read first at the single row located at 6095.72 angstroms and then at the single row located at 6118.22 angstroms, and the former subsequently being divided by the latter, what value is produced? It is 0.86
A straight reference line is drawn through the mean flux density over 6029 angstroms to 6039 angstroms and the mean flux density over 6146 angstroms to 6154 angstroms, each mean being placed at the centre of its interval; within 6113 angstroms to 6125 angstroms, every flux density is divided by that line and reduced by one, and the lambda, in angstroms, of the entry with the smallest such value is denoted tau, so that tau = 6119.62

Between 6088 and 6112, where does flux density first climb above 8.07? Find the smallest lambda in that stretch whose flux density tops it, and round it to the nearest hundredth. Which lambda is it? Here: 6088.70 angstroms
